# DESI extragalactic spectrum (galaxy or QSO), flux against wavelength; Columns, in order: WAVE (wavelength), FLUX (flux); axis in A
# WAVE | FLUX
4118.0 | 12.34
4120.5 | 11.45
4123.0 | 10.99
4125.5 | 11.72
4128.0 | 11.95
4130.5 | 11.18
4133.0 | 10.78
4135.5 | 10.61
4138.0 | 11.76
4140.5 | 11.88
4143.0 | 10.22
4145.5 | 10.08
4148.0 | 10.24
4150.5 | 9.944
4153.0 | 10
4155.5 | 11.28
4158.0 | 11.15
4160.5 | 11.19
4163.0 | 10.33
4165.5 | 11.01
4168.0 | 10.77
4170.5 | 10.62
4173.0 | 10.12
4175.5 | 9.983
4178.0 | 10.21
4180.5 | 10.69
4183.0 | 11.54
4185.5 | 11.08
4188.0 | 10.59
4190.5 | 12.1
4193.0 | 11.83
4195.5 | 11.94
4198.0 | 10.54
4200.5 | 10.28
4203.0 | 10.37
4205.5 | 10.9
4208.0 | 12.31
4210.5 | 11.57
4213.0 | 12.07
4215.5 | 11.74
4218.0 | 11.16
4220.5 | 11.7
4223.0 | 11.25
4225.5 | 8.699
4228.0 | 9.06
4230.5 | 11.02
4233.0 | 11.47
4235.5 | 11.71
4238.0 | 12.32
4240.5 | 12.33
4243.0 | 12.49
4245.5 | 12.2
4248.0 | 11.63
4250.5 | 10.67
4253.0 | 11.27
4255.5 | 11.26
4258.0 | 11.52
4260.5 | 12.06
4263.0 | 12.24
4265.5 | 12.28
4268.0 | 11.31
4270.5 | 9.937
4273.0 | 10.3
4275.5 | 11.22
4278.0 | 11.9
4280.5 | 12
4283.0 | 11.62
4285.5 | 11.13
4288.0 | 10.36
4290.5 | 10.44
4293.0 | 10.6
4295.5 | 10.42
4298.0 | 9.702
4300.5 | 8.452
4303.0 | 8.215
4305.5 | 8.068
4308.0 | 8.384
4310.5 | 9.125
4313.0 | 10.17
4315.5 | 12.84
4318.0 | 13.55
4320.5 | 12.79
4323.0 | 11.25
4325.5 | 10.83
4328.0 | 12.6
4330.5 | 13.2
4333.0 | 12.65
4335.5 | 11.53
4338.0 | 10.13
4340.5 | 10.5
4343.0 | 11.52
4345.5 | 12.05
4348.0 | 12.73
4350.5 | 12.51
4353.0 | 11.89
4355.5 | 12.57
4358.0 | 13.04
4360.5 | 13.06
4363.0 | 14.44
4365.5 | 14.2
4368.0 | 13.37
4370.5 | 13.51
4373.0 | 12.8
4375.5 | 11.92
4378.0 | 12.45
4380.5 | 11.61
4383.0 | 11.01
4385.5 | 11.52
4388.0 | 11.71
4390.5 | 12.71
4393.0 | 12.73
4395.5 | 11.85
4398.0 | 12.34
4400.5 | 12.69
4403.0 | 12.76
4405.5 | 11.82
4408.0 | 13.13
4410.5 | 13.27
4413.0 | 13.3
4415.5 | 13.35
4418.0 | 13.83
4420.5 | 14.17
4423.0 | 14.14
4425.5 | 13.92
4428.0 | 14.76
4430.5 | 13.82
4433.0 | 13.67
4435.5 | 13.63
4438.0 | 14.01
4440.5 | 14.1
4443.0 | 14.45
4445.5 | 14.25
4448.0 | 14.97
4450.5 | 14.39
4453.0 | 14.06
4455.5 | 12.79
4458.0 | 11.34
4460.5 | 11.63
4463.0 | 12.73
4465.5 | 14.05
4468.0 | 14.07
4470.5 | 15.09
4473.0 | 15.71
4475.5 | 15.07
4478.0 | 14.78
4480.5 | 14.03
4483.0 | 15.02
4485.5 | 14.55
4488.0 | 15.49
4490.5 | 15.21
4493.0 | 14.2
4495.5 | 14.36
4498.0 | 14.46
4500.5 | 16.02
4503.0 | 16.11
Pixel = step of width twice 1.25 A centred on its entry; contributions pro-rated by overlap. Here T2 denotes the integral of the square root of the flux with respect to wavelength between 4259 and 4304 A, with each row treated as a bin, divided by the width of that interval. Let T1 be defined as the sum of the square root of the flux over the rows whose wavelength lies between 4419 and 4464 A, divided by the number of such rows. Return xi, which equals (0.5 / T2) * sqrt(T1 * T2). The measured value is 0.531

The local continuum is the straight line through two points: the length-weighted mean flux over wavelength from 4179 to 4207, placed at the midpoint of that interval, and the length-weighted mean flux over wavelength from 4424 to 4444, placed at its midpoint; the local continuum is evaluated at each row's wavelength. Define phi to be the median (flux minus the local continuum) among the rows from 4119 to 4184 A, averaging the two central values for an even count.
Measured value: 0.3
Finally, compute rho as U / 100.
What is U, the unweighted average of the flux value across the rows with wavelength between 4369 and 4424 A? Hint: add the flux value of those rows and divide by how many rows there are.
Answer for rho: 0.127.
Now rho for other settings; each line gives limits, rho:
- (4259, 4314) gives 0.105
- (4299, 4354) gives 0.111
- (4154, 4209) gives 0.109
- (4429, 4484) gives 0.140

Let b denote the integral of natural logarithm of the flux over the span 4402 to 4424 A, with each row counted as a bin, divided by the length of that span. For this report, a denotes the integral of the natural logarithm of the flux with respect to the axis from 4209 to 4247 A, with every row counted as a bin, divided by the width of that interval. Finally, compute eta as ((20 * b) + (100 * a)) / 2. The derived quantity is 147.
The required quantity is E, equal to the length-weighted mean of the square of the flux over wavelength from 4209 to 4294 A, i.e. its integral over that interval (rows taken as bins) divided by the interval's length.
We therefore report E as 129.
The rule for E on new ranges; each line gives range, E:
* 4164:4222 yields 123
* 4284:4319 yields 104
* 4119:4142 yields 129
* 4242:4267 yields 138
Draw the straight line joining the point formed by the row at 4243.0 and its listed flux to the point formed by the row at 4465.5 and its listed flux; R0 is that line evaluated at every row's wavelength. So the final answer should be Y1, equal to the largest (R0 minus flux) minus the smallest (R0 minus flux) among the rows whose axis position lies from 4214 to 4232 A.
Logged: 3.1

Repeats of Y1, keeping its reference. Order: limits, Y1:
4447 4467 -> 3.7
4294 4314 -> 2.4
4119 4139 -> 1.4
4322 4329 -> 1.8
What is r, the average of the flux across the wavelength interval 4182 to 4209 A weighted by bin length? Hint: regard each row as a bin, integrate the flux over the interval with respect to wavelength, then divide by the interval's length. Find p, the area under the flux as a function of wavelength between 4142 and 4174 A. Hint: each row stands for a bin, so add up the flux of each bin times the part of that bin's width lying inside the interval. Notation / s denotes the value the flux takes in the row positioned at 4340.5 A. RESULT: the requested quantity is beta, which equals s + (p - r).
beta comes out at 337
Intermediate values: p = 337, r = 11.21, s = 10.5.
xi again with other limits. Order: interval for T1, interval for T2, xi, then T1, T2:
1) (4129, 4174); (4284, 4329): 0.504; 3.27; 3.23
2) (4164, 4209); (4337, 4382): 0.484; 3.31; 3.53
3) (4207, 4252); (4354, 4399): 0.488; 3.37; 3.55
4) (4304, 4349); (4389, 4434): 0.480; 3.36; 3.64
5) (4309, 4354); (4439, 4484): 0.478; 3.43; 3.74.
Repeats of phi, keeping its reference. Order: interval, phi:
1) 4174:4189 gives -0.3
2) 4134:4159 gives 0.0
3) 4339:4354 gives -1.0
